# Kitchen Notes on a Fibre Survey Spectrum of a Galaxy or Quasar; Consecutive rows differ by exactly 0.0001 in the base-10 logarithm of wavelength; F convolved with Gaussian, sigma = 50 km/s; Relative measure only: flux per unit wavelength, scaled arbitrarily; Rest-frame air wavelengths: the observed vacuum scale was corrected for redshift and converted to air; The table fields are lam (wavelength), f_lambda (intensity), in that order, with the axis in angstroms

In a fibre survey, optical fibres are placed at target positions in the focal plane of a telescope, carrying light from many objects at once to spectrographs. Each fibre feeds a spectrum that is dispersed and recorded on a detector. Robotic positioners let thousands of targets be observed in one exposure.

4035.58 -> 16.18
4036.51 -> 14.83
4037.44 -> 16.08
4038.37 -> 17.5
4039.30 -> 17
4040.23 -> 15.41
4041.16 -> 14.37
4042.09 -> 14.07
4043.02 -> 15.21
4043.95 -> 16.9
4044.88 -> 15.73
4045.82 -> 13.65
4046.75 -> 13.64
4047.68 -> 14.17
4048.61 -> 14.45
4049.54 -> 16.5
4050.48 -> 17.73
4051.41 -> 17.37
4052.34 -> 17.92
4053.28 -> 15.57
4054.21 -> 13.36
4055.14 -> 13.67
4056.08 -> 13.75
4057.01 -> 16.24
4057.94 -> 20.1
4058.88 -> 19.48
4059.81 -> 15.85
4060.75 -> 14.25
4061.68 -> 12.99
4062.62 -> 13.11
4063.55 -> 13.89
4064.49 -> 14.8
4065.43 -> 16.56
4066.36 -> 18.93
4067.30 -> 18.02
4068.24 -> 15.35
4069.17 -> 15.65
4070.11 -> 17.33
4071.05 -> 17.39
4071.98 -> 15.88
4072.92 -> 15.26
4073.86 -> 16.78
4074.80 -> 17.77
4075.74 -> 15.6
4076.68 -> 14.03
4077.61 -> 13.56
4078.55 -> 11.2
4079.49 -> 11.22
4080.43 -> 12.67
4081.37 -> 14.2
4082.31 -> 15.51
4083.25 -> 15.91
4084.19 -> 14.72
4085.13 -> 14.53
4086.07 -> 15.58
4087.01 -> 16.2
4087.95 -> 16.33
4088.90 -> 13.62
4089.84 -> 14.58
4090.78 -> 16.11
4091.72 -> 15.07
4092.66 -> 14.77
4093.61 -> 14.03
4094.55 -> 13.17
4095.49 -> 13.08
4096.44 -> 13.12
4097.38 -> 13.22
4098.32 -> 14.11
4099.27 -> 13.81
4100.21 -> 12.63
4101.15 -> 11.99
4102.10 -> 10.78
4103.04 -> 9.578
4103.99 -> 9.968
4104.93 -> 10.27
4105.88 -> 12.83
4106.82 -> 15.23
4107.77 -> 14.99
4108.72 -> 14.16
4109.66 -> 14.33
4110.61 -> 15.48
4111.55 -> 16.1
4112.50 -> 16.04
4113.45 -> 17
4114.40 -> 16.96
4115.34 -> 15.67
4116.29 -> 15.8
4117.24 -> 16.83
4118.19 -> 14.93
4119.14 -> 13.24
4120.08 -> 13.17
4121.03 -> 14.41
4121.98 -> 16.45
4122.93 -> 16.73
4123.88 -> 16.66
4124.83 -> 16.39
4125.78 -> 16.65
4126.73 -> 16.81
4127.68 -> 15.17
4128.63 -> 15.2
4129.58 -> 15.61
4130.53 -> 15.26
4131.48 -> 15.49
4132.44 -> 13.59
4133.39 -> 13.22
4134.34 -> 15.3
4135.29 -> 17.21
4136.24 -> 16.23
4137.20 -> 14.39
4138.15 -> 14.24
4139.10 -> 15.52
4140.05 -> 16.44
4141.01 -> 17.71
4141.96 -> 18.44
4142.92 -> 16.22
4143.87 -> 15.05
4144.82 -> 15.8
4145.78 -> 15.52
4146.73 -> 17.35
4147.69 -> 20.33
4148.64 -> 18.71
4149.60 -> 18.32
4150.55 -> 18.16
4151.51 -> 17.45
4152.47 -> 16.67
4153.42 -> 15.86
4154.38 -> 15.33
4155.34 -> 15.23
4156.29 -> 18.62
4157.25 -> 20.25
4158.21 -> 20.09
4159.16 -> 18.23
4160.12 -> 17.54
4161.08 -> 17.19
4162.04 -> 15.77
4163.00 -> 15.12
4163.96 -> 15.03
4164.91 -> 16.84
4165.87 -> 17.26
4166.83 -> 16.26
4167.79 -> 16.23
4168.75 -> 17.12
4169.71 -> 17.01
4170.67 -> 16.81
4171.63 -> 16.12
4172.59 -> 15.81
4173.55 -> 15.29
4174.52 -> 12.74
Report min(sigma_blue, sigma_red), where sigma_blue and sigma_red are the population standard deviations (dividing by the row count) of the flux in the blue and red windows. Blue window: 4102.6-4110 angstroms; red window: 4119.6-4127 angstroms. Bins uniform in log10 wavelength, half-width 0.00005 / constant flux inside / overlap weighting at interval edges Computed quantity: 1.27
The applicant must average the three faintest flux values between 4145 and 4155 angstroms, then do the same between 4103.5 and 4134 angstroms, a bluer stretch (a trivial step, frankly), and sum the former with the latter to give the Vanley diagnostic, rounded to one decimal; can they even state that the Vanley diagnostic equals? 26.6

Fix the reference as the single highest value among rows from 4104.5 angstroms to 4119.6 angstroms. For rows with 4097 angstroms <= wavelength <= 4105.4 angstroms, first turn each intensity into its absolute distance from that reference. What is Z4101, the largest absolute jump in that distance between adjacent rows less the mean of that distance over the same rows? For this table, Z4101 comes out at -4.0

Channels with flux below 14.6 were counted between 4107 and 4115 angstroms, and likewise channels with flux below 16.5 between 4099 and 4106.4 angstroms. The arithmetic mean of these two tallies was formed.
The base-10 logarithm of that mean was 0.70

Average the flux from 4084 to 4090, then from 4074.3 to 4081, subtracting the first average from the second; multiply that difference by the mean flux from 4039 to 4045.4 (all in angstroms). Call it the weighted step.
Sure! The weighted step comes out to -21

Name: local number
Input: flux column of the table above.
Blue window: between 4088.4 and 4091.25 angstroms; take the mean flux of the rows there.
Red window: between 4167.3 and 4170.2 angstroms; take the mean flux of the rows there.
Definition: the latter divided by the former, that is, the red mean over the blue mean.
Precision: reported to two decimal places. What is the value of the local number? 1.14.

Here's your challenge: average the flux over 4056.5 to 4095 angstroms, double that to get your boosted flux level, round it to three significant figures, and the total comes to 30.6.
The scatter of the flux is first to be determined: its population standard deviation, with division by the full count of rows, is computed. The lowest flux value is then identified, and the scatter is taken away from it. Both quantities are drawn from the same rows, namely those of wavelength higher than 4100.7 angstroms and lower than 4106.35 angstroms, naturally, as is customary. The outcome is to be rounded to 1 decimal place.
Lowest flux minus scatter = 8.4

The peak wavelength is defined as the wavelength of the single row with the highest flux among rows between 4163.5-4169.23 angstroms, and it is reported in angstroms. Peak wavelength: 4165.87 angstroms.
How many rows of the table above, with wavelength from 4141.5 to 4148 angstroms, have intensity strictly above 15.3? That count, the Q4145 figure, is 6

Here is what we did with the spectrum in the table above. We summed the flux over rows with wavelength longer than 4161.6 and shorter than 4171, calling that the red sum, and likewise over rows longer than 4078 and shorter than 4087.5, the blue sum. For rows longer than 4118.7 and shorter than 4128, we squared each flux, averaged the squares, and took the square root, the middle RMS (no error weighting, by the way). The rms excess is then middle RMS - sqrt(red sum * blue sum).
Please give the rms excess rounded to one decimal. -136.6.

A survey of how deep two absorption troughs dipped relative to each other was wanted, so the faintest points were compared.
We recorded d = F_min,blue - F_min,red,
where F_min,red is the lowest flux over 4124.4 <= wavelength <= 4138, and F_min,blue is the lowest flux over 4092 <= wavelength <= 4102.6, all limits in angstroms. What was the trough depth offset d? -2.4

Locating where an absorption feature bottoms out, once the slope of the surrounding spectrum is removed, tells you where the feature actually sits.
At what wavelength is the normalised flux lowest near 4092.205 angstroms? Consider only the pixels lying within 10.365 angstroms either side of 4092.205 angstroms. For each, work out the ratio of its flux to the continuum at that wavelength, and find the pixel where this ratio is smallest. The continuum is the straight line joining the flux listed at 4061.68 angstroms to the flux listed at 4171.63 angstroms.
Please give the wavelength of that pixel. 4102.10 angstroms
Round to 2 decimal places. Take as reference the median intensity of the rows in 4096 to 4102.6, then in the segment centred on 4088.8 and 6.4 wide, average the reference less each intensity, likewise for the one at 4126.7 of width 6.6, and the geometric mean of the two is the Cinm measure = 2.57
